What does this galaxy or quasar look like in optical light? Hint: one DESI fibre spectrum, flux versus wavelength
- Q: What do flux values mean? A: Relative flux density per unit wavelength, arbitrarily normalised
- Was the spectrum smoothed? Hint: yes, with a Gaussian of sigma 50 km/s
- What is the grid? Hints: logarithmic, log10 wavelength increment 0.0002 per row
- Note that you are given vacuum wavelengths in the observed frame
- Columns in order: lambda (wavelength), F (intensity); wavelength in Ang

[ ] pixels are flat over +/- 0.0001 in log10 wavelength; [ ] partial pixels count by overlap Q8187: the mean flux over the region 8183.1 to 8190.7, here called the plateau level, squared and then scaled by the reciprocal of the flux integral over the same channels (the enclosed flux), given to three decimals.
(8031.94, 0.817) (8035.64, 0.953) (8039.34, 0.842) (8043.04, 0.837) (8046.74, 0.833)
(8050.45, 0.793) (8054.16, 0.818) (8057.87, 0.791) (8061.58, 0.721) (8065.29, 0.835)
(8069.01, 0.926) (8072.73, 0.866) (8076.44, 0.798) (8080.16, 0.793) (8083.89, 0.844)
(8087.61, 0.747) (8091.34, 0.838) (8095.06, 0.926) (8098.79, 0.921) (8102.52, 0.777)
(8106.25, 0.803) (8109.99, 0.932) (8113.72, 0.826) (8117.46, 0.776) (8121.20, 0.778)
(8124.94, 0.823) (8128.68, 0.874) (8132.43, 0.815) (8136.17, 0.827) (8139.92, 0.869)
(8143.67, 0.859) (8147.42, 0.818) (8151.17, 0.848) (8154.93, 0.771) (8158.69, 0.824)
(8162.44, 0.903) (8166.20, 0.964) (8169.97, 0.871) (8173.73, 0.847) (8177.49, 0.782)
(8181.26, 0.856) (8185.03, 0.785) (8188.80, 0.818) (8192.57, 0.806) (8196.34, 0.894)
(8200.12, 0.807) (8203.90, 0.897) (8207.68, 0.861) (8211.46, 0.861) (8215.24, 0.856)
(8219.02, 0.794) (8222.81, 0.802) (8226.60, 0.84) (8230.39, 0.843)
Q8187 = 0.106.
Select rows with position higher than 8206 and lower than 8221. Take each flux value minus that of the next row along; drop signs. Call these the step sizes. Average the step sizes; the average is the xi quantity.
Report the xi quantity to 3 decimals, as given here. 0.022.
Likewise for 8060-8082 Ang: 0.068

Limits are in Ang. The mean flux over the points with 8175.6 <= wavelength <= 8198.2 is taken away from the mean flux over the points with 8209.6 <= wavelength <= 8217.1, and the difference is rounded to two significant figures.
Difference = 0.035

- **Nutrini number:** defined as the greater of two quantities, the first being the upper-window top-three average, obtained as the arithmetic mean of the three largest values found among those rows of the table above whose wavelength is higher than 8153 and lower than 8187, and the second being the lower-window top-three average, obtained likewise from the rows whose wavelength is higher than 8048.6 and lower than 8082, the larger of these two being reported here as 0.913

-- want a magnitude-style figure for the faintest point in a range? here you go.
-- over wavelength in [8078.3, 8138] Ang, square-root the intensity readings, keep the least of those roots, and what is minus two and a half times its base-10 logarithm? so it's 0.158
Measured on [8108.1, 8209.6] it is 0.141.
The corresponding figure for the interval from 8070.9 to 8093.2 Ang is 0.158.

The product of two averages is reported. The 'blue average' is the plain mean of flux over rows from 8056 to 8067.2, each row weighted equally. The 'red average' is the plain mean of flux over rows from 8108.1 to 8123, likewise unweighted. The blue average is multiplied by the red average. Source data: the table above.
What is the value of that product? 0.648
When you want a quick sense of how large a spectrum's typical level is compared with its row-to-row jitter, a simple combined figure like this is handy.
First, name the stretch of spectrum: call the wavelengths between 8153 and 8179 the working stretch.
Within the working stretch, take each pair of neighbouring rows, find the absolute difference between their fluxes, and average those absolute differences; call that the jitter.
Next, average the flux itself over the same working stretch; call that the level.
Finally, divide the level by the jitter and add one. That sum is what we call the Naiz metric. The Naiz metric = 14.6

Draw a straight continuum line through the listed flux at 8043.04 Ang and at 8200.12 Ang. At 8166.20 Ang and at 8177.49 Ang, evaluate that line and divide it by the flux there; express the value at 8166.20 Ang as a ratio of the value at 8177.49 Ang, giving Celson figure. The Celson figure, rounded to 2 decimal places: 0.81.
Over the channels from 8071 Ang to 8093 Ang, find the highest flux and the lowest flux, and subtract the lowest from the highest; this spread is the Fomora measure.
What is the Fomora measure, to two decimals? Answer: 0.12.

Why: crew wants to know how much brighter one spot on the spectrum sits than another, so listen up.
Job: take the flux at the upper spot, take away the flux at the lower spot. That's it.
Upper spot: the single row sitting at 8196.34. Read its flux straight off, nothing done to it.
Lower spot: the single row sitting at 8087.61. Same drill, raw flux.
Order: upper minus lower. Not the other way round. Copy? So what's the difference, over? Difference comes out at 0.15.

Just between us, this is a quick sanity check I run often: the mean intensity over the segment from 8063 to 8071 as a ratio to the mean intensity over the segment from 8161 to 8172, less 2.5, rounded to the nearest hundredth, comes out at -1.54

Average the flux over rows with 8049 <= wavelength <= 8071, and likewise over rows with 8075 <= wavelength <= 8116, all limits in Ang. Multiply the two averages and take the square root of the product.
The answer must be 0.825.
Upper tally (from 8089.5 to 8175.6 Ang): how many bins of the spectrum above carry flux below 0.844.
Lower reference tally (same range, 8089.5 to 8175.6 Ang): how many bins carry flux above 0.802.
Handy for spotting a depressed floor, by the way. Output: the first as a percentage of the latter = 63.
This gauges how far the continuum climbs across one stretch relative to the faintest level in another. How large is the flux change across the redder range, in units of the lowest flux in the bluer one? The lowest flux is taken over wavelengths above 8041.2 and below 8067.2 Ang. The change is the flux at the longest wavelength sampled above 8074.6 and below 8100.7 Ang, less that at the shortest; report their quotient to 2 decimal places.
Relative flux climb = 0.17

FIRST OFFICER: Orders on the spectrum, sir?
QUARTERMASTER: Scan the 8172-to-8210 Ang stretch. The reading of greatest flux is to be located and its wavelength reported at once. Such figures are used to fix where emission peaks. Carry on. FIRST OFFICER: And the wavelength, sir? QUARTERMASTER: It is 8203.90 Ang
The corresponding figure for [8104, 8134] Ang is 8109.99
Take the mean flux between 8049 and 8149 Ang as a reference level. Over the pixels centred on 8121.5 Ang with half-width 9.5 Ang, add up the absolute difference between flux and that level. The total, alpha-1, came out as 0.16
